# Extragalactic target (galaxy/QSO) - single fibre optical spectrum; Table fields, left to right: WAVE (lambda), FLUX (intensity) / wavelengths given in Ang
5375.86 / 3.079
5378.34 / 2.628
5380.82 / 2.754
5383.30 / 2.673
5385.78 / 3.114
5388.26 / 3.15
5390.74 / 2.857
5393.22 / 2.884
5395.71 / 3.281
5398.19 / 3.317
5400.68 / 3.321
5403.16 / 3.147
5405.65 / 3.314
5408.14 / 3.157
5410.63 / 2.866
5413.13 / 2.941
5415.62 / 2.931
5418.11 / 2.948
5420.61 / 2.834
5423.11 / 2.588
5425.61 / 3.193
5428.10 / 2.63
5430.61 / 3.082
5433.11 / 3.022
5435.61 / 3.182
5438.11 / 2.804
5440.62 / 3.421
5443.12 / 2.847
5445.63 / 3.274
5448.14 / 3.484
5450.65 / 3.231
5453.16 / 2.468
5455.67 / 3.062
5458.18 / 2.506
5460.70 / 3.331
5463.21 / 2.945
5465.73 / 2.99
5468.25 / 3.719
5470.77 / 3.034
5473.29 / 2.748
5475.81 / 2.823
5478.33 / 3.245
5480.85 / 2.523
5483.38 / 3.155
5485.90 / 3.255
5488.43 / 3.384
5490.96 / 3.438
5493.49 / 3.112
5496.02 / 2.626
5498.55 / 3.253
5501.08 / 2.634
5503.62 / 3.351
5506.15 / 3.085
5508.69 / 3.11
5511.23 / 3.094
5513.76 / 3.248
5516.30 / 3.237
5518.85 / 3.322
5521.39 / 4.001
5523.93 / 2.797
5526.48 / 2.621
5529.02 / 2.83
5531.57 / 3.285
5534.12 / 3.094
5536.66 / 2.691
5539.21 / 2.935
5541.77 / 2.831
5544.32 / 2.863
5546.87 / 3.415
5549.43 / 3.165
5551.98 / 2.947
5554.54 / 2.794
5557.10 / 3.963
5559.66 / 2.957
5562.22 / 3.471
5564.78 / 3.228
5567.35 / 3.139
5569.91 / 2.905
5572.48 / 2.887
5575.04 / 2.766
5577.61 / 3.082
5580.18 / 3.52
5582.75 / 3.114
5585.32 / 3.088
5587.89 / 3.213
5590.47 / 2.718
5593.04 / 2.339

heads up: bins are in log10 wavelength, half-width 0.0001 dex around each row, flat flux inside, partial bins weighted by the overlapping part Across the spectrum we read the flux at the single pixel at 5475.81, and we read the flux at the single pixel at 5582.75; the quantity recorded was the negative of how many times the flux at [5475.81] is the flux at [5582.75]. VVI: -0.91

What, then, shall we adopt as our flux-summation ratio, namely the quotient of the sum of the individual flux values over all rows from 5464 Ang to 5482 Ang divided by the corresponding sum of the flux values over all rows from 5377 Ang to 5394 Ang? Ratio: 1.05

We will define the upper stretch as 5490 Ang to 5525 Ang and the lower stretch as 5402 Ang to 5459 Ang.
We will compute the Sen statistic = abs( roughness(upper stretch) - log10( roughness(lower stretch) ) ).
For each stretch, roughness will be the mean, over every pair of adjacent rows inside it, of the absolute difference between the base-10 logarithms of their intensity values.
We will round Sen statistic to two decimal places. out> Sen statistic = 1.37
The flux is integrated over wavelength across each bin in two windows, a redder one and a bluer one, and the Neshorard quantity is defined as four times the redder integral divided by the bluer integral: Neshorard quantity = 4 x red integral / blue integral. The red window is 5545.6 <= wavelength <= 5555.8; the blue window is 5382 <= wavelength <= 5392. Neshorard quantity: 4.3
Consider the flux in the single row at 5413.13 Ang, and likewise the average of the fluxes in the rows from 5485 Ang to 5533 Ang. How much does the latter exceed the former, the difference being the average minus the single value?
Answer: 0.20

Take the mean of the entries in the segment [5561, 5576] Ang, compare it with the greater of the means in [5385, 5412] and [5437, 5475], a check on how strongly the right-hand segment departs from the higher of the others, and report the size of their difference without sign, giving 0.06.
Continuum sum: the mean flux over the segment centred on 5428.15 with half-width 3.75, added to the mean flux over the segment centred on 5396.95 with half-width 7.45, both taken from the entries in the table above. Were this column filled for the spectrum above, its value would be 6.10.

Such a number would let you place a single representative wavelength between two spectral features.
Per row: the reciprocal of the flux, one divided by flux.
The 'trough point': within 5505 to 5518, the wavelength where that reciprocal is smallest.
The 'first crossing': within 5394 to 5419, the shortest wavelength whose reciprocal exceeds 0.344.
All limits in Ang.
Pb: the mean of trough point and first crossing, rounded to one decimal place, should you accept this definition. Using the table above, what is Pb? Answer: 5462.2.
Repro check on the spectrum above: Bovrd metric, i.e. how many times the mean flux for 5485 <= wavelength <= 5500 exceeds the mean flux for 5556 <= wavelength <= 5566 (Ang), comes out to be 0.93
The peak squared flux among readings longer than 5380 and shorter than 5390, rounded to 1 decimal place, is 9.9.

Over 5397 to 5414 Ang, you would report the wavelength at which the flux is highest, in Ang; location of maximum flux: 5400.68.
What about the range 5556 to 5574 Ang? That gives 5557.10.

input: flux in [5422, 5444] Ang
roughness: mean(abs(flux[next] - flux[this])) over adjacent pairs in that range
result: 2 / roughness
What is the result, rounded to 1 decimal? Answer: 4.7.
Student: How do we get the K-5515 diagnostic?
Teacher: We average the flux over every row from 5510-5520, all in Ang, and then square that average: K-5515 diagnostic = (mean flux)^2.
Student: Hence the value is 10.4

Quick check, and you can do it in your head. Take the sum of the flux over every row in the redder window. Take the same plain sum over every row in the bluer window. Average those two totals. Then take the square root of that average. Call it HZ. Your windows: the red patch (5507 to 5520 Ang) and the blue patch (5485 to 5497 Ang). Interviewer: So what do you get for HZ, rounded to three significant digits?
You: 3.99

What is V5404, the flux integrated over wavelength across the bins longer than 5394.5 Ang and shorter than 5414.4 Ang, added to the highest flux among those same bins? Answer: 66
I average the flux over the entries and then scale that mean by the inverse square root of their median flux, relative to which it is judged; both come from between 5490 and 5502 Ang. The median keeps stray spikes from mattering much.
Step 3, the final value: 1.71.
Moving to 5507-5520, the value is 1.78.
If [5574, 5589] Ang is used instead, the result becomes 1.78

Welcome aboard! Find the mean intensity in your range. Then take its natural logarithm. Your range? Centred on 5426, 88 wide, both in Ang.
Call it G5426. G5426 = 1.11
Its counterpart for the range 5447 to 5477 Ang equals 1.11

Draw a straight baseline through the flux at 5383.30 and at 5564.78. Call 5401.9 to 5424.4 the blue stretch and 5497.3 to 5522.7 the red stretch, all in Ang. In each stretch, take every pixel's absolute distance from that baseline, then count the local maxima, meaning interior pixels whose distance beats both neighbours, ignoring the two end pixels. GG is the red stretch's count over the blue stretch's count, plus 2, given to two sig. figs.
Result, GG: 3.0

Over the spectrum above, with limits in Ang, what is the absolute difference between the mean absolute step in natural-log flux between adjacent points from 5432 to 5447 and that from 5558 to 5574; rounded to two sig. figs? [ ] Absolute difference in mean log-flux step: 0.071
